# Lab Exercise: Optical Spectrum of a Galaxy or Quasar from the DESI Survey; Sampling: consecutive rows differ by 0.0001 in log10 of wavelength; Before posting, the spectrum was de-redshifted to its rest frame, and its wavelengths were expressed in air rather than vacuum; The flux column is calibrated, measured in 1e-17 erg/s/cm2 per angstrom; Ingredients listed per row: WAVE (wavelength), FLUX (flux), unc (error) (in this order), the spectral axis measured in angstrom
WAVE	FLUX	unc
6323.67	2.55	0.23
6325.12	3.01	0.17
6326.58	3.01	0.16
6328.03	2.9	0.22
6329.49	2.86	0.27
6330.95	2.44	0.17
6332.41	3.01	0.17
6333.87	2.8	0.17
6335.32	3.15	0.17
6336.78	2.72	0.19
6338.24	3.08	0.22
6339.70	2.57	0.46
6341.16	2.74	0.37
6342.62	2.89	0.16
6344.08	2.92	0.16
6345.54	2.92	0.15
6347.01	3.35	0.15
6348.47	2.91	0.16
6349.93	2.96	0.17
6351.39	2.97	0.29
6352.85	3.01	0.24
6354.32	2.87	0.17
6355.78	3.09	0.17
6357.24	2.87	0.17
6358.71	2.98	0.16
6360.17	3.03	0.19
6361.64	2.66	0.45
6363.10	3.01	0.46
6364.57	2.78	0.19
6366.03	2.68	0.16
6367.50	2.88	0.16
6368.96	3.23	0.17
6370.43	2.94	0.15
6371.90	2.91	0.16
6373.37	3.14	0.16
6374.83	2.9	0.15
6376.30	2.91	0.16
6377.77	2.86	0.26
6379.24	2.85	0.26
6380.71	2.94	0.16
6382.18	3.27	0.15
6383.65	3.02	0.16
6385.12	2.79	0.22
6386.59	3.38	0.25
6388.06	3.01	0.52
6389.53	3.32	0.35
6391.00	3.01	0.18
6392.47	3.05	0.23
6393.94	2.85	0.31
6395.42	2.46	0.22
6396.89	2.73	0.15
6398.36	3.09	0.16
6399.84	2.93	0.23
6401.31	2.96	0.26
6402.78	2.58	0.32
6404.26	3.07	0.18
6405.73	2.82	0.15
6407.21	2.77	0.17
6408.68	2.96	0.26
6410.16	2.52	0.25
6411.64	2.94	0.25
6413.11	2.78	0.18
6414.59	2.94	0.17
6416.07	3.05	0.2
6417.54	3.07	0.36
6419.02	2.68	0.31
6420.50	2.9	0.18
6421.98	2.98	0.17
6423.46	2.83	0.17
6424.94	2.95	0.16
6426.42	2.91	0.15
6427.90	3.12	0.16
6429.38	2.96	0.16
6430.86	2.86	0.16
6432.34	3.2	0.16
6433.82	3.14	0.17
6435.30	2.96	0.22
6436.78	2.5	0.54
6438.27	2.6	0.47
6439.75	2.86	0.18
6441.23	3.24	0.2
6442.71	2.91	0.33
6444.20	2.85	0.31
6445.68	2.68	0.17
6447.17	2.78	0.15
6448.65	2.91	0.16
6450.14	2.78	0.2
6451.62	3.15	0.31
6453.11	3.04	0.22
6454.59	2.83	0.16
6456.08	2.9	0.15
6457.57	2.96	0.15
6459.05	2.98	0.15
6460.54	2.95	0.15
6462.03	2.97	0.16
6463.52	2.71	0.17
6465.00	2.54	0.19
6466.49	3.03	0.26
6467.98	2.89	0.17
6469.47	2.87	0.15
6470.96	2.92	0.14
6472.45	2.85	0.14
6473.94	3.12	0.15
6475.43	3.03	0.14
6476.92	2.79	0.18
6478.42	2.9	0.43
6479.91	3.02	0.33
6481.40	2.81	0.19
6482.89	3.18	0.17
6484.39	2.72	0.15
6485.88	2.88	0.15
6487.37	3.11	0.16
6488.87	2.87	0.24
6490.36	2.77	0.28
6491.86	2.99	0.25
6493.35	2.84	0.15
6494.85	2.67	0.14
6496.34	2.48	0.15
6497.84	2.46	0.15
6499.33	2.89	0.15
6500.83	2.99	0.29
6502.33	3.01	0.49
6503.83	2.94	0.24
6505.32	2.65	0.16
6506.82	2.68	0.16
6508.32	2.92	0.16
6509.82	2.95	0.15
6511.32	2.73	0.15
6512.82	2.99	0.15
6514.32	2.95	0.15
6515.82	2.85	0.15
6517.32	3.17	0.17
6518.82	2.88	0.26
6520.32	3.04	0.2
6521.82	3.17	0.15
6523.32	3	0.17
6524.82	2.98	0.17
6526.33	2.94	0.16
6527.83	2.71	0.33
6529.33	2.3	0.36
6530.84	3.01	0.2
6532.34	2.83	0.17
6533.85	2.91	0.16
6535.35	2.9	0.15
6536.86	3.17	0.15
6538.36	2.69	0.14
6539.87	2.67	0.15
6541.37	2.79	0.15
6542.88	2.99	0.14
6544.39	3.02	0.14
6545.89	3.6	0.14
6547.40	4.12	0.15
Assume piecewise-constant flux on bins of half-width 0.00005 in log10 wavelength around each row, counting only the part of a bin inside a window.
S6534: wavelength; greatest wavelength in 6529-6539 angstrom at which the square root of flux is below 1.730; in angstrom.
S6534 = 6538.36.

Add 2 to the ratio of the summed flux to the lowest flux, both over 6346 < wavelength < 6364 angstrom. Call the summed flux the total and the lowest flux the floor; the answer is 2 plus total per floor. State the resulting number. 15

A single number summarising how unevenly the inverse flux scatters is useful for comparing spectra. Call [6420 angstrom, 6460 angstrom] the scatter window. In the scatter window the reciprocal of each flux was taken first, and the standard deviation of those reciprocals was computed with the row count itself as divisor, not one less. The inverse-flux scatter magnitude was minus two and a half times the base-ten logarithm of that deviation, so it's 4.23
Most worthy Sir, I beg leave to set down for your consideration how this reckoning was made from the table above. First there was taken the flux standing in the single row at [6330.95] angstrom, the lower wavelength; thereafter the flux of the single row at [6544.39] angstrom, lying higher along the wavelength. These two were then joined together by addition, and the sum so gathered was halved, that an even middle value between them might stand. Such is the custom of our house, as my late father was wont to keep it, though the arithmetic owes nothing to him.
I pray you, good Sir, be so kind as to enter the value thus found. 2.73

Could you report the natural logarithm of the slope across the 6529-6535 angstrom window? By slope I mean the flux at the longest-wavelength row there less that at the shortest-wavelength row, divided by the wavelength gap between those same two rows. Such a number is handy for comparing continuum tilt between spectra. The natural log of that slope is -2.0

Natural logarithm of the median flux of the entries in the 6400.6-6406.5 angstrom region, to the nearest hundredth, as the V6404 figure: 1.06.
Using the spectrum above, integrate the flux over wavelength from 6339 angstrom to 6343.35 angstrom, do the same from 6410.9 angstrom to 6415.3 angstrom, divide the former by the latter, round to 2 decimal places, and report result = 0.94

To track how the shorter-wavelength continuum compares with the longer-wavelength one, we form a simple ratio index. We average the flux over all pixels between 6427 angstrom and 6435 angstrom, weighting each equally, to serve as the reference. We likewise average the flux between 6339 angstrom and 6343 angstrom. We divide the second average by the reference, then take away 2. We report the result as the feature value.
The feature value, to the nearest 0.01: -1.11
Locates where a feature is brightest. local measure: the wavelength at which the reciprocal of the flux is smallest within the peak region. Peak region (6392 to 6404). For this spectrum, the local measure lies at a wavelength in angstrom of 6398.36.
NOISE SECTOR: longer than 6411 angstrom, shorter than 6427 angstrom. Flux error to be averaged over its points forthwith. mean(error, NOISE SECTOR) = 0.209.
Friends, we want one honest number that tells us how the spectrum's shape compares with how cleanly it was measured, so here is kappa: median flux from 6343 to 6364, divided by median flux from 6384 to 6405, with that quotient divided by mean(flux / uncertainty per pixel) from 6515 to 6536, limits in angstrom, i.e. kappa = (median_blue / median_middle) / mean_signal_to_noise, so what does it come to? 0.0625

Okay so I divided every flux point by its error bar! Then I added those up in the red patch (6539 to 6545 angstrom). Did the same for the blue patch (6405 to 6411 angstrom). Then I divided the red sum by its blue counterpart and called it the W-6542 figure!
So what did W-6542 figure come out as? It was 1.40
